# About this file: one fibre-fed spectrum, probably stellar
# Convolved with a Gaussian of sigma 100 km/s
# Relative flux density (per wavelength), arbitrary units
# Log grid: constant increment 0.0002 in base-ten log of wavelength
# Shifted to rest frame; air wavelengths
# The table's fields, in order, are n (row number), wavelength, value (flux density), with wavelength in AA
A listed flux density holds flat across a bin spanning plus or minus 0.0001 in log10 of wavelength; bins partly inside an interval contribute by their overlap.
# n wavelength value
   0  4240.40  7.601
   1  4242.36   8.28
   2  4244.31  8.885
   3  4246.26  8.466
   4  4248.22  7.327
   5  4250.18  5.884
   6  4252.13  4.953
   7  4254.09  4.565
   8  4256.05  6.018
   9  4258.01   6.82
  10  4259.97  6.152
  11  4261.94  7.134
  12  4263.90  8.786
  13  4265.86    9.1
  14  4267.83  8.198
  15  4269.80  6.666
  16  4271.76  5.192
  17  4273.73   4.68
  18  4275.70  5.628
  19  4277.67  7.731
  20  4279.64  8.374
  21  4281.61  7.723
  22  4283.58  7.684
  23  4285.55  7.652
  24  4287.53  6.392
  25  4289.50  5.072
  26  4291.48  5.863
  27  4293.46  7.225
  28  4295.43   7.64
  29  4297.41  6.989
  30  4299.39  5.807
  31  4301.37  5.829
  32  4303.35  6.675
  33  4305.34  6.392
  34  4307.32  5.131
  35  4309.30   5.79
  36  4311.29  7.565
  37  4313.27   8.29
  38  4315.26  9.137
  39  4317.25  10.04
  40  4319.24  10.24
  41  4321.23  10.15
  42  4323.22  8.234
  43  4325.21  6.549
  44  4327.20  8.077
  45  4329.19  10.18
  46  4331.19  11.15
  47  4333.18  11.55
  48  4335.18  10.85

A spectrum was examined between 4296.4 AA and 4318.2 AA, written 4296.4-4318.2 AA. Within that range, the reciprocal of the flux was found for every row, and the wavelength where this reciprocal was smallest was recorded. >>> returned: 4317.25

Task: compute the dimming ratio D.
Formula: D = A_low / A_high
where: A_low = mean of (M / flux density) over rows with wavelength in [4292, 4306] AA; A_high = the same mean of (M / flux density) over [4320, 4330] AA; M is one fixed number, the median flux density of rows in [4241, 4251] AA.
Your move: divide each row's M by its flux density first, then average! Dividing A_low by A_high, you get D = 1.28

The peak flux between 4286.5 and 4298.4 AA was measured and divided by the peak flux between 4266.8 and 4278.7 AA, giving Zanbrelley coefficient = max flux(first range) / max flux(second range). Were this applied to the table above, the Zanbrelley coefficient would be 0.93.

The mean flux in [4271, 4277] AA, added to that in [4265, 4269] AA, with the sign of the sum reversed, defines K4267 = -13.8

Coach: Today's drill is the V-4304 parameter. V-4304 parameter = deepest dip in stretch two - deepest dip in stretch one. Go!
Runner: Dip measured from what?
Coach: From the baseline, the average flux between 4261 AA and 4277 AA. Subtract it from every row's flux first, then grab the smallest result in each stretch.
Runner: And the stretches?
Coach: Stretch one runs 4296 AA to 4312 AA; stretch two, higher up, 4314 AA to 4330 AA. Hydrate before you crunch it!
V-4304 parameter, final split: 1.4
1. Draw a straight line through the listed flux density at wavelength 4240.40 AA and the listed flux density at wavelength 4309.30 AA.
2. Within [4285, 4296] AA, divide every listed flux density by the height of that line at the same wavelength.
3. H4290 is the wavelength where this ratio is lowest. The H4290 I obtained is 4289.50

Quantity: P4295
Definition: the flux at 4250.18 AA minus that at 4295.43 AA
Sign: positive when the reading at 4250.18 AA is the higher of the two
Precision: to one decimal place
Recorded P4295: -1.8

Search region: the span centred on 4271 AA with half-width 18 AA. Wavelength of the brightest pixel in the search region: 4265.86 AA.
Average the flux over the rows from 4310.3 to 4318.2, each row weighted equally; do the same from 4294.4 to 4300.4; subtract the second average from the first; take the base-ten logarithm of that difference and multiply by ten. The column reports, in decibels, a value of 2.9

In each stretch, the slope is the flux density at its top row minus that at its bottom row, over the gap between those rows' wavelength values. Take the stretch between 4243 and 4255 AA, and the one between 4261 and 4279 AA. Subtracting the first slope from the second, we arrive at 0.48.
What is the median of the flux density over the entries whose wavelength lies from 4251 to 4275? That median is 6.4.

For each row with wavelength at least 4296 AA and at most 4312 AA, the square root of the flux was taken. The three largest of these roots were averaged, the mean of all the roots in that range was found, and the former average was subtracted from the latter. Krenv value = -0.16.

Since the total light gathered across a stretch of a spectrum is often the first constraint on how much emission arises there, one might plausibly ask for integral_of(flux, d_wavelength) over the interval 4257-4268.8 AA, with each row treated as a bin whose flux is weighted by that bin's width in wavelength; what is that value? 91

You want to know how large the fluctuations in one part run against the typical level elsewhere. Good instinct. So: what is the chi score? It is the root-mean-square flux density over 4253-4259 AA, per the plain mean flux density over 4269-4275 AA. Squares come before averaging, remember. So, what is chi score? 1.07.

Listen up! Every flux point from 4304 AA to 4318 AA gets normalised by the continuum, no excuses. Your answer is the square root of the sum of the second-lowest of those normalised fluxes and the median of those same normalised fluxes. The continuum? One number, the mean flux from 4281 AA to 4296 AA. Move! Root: 1.39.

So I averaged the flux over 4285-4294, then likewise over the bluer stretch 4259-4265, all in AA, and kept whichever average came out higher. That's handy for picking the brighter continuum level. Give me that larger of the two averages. 7.4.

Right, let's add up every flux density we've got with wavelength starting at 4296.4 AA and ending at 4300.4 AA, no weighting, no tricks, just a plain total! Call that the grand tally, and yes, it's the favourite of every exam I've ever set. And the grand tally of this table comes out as 13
